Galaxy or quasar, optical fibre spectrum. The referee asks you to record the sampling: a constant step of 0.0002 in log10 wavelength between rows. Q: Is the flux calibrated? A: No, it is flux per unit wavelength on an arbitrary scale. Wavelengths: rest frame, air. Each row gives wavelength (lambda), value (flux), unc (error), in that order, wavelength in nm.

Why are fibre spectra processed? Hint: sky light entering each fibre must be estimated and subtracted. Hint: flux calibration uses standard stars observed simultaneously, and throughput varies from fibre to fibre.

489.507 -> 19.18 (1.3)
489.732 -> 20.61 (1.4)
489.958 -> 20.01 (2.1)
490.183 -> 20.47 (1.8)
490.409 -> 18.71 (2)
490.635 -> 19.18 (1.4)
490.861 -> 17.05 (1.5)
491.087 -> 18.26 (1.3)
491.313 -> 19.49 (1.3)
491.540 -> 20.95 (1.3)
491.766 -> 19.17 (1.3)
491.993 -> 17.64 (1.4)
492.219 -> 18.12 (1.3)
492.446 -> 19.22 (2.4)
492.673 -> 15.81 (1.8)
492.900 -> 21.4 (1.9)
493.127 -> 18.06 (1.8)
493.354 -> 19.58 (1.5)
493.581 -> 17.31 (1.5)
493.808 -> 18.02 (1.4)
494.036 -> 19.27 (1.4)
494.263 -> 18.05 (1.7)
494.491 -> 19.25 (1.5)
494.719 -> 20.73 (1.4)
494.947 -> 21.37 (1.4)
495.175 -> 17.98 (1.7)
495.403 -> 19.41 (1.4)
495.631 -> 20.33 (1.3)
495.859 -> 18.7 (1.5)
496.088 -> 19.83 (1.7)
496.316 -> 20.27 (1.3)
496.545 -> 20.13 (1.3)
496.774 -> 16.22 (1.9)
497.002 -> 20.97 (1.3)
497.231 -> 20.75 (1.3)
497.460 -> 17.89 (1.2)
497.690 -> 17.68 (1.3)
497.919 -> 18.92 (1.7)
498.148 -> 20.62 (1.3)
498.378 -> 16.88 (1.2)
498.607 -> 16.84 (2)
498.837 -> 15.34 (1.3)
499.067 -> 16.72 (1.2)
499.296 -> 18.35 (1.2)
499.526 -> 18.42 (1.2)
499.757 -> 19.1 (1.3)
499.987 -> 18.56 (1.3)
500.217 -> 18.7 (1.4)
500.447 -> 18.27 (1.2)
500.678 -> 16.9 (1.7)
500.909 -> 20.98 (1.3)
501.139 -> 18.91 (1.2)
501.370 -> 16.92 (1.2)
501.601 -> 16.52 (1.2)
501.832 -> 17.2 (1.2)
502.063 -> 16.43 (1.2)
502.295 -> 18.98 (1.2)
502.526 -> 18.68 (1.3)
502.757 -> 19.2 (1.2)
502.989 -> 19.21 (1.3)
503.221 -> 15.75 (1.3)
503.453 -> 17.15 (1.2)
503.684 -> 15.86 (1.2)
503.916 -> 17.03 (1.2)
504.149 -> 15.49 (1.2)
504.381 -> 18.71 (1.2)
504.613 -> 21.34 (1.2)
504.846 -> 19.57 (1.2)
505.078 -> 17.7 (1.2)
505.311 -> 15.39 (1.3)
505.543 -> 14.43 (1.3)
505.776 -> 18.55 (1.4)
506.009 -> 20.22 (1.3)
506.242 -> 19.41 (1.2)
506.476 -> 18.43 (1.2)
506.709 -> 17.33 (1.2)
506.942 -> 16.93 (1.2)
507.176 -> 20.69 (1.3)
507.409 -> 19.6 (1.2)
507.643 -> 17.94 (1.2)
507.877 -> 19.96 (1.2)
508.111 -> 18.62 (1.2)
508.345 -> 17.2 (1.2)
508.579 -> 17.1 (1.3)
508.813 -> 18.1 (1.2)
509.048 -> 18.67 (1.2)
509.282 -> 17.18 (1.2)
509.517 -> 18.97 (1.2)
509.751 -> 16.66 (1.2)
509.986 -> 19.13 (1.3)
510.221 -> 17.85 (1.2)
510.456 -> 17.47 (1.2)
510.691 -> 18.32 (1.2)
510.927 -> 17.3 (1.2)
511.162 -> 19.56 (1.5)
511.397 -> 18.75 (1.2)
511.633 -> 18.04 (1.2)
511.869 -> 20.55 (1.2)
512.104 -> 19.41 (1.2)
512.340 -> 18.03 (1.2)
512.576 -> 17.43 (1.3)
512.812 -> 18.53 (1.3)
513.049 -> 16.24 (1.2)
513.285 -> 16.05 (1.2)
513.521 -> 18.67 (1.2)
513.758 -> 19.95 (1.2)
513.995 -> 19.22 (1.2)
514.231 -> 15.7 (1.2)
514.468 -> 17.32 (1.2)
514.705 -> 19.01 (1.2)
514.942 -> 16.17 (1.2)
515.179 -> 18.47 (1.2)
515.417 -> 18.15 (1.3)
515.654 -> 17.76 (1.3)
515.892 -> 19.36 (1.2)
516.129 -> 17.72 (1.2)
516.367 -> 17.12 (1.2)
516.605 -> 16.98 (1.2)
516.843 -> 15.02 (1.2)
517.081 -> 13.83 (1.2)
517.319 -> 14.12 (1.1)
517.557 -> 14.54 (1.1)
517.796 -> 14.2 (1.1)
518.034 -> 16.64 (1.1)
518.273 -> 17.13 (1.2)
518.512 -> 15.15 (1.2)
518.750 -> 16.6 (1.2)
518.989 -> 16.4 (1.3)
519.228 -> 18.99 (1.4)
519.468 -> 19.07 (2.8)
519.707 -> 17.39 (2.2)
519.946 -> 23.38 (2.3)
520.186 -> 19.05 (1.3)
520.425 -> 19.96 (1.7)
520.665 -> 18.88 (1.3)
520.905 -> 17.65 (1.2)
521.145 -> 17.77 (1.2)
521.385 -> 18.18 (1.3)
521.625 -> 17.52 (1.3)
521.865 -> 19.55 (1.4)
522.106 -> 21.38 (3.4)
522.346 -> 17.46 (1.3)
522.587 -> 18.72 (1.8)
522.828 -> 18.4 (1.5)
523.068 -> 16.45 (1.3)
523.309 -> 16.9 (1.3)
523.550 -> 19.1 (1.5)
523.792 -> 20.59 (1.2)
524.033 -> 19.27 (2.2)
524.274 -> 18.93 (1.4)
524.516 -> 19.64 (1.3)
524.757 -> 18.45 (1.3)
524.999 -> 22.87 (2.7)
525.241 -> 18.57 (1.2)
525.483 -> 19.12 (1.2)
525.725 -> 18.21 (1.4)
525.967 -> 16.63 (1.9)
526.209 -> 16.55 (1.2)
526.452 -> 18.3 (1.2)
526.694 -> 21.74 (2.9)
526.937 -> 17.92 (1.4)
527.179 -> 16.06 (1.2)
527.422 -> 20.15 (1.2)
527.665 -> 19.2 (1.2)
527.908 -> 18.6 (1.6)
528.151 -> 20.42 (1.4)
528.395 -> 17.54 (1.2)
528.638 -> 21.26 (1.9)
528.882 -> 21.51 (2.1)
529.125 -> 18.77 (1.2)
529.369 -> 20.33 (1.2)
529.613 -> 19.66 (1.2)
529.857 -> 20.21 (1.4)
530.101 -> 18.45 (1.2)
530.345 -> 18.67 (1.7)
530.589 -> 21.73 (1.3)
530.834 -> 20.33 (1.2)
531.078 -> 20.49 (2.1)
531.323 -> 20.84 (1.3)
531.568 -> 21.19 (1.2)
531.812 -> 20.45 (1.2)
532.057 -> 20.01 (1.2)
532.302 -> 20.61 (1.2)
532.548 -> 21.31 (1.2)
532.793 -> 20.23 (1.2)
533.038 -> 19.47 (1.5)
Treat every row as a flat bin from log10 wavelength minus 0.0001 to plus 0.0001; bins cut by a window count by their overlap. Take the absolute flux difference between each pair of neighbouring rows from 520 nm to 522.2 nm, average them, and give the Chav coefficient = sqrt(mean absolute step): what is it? 1.02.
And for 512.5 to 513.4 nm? 1.09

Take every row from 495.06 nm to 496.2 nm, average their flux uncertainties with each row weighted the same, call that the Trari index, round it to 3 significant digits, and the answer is 1.52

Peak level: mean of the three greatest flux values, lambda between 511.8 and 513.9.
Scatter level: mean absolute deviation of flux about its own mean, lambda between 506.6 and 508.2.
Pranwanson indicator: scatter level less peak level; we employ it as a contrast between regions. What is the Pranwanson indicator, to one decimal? -18.8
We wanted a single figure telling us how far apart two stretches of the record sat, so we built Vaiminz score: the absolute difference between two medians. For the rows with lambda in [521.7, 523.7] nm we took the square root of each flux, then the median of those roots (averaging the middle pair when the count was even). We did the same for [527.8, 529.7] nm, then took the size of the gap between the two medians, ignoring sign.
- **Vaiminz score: 0.16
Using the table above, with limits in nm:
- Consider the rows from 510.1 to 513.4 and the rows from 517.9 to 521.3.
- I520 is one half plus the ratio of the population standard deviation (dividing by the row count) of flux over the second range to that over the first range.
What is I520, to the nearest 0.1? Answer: 2.1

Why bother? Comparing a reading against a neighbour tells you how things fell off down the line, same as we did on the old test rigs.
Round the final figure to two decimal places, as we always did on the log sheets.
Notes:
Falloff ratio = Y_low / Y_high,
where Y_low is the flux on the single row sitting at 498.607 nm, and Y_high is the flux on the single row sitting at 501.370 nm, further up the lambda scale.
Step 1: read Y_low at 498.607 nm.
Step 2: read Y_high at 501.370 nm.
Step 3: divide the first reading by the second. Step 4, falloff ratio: 1.00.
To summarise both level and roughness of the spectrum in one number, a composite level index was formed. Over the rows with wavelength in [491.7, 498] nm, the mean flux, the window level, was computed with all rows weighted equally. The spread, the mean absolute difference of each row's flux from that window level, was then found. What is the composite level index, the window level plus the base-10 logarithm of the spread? 19.1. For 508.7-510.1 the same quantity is 18.0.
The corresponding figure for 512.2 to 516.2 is 17.9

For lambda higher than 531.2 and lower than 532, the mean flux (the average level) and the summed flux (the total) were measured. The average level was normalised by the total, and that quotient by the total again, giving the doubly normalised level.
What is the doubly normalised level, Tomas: 0.0053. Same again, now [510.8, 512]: 0.0021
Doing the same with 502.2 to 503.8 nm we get 0.0011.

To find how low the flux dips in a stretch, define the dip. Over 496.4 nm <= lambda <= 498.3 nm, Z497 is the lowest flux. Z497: 16.22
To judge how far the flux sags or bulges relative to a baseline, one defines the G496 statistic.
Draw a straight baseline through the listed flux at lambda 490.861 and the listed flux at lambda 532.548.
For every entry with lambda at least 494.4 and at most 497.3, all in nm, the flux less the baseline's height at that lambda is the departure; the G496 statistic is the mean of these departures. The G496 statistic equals 2.1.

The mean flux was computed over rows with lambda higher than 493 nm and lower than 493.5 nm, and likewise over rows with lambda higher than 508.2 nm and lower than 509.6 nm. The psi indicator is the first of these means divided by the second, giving 1.05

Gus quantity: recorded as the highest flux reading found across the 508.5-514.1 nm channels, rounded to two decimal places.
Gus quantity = 20.55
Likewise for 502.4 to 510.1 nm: 21.34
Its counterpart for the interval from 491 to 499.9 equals 21.40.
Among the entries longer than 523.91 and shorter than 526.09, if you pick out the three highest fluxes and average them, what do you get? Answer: 20.6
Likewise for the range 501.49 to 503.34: 19.1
